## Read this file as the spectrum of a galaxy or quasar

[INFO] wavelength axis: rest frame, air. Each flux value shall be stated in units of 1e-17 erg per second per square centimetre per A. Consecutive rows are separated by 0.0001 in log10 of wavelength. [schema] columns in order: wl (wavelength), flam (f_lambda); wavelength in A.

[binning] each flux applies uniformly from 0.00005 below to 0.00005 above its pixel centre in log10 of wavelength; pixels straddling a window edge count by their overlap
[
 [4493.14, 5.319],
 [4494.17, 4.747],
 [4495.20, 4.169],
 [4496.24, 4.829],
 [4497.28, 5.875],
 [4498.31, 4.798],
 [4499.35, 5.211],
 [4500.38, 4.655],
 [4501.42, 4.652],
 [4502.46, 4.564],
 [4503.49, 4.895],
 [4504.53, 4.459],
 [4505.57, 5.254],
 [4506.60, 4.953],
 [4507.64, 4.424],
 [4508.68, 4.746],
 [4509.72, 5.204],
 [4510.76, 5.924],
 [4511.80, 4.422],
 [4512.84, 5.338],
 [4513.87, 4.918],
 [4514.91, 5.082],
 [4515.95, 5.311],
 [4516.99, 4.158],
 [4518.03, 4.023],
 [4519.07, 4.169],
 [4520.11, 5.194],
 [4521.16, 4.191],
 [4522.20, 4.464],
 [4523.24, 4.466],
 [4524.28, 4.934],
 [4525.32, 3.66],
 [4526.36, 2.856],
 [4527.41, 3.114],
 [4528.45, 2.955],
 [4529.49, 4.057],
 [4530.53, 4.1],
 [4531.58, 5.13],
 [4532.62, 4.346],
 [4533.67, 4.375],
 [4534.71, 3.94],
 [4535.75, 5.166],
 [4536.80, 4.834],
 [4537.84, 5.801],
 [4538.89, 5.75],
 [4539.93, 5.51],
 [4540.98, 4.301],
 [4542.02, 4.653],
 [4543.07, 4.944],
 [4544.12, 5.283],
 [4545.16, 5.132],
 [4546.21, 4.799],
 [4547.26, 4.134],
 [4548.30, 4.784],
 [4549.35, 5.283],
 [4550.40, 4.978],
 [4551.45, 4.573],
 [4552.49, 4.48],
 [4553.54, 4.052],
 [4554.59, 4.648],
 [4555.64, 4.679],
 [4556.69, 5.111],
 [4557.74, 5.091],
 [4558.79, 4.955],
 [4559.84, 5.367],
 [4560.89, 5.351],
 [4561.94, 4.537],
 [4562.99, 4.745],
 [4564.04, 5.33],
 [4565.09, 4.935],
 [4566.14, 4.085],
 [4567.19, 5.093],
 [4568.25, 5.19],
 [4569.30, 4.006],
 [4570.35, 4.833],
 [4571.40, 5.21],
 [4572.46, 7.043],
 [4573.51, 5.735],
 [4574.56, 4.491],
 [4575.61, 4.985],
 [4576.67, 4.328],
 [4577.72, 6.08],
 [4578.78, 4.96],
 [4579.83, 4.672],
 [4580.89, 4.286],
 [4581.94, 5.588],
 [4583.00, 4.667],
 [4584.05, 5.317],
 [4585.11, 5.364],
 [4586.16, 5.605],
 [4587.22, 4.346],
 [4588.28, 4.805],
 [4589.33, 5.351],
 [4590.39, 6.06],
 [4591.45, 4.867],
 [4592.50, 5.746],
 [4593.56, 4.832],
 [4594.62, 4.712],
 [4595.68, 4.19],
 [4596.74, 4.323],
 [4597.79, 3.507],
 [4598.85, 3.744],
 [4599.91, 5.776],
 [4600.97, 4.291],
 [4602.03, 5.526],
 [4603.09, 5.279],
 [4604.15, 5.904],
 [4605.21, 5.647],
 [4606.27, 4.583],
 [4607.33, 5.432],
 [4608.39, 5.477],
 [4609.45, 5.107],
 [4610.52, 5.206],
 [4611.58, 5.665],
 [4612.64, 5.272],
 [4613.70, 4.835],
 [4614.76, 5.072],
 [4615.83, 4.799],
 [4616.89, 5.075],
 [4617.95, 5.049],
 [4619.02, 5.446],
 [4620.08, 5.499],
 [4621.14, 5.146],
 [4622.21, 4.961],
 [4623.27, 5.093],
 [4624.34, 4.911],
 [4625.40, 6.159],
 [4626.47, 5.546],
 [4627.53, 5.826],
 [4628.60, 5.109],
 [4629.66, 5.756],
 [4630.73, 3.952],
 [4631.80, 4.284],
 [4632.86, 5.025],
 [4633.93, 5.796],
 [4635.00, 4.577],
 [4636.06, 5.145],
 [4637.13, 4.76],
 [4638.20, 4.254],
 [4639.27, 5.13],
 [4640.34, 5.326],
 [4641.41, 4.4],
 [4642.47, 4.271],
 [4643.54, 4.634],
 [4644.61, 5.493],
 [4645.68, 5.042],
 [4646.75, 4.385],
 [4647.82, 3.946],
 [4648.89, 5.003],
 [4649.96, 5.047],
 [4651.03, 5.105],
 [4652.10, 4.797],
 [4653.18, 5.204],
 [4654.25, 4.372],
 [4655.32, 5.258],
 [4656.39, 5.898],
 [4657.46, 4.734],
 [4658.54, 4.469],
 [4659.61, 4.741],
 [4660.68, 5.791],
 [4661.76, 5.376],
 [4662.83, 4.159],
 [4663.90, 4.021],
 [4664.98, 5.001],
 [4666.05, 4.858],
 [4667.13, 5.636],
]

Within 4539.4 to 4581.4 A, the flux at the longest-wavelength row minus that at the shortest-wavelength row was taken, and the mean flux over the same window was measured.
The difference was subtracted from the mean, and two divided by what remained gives 0.33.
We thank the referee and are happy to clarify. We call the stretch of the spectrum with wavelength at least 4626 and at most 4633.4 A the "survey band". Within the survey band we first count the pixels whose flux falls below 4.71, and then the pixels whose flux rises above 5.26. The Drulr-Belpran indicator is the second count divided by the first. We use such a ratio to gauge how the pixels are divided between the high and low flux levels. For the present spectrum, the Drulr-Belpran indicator 1.5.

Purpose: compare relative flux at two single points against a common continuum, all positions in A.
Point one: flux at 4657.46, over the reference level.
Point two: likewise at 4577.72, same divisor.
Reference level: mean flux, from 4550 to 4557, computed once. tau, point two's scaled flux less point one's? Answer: 0.29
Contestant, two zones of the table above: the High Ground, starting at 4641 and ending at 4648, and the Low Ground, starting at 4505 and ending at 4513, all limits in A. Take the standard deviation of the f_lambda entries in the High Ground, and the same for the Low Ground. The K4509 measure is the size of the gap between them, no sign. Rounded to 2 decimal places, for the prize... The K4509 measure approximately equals 0.01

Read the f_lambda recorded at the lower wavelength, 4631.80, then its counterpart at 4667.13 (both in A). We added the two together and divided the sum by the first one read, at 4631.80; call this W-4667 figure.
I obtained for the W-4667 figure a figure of 2.32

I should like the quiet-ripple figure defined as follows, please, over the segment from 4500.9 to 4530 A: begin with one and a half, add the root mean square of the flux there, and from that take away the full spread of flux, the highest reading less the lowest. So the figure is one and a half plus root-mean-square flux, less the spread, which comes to 3.0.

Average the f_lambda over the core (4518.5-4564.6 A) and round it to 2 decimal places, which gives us 4.64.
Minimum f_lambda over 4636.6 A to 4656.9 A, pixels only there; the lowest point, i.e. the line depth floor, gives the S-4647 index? 3.946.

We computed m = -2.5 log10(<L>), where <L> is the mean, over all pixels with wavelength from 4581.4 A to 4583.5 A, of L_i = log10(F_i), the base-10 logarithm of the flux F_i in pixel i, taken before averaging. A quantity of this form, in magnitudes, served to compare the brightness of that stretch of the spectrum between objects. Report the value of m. 0.375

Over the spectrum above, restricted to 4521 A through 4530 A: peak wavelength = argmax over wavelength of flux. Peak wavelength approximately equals 4524.28 A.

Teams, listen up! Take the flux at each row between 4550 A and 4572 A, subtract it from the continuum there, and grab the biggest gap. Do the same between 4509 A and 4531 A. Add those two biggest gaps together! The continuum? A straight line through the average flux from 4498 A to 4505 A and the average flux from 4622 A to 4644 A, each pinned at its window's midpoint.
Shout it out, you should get 2.81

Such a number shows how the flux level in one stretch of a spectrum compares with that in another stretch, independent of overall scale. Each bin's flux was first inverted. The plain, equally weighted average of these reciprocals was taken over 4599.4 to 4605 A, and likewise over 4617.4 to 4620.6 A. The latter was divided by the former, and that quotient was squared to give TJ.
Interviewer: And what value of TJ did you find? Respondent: 0.99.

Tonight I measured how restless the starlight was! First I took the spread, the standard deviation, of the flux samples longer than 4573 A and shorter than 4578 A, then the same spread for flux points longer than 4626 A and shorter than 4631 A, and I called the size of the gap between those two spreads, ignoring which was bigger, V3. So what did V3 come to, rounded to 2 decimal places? 0.01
